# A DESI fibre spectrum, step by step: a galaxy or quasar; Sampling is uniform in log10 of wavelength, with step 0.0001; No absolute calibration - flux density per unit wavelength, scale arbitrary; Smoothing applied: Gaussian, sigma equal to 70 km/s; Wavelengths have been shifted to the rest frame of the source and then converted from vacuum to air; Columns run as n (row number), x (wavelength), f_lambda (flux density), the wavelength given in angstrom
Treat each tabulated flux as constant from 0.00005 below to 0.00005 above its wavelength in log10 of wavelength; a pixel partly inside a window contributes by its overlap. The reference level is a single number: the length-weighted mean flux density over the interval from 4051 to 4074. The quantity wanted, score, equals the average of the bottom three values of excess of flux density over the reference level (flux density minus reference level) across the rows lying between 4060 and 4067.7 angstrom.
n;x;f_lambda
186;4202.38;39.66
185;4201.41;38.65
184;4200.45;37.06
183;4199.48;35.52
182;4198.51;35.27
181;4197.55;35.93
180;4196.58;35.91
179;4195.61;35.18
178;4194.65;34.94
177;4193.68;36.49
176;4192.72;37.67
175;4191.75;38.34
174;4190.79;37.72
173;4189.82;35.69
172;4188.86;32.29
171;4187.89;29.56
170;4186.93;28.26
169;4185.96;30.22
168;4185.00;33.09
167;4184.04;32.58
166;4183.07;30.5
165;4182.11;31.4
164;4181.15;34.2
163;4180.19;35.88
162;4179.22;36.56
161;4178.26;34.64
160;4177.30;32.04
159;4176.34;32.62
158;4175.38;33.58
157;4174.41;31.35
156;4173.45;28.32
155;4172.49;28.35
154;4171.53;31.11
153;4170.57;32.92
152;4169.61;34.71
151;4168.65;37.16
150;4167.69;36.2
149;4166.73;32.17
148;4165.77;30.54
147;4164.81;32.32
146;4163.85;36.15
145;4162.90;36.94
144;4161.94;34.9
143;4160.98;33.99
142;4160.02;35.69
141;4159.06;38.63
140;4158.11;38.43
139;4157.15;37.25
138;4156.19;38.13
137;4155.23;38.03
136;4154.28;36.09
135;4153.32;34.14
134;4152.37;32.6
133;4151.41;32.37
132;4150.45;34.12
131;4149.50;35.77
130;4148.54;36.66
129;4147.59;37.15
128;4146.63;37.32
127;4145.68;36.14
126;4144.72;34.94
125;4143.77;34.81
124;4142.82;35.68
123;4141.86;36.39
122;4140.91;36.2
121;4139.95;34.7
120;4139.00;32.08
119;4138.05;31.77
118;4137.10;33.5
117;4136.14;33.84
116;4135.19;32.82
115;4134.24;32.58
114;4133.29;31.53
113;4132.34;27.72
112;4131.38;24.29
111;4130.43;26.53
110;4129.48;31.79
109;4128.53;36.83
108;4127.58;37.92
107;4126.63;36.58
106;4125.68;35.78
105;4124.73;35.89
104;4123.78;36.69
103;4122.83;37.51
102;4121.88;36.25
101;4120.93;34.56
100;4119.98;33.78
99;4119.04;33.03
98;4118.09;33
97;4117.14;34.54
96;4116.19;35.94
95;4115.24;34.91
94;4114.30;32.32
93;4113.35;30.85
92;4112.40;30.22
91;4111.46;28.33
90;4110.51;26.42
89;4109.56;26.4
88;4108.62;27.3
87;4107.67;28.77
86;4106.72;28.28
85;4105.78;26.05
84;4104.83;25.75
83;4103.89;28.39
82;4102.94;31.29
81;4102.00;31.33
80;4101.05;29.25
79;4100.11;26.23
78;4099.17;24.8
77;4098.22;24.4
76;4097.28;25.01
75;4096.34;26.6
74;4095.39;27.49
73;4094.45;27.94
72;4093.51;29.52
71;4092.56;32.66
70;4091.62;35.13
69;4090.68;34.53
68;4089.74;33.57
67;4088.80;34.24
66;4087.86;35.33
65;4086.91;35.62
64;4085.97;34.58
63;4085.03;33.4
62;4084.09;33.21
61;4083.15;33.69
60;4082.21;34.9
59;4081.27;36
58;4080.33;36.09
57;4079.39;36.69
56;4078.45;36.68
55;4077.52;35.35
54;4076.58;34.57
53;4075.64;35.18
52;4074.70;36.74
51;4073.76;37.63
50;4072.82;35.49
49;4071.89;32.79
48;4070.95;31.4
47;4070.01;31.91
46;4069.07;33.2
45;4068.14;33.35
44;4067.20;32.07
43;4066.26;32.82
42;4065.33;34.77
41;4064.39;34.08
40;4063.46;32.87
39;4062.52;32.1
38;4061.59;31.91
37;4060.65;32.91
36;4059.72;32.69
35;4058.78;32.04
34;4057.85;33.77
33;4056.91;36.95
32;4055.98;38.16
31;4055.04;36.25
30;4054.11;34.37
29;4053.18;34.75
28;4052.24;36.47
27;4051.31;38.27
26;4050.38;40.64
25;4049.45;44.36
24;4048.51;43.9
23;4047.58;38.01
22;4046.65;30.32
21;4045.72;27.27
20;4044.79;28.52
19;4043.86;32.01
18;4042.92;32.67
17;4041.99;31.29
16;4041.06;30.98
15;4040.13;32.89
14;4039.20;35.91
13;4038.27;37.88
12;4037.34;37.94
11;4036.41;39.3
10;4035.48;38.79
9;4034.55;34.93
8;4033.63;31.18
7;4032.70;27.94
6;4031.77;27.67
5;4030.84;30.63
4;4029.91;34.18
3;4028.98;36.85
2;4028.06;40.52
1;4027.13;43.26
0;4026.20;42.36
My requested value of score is -2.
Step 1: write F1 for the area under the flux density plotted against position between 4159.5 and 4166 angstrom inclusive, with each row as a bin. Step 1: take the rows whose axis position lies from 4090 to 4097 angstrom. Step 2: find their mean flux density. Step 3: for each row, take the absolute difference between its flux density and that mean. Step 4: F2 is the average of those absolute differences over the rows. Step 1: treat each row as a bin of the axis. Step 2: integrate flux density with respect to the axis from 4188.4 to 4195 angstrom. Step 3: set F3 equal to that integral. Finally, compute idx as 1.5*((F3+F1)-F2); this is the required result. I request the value 691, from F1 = 224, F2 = 3.0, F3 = 239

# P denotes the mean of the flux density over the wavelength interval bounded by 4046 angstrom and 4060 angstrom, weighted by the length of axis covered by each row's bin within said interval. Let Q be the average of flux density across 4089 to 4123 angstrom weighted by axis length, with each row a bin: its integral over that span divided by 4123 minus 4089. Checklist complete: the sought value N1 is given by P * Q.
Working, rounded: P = 36.7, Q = 30.3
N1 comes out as 1111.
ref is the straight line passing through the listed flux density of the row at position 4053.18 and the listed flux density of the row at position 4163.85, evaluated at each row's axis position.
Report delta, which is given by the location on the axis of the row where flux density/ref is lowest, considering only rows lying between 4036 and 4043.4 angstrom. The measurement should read 4041.06 angstrom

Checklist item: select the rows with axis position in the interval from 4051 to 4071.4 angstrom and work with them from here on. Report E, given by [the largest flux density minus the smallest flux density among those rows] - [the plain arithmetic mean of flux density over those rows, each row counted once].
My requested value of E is -27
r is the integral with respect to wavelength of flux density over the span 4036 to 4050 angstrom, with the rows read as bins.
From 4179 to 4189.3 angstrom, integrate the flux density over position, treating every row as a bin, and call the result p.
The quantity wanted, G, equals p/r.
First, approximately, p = 331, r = 488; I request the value 0.7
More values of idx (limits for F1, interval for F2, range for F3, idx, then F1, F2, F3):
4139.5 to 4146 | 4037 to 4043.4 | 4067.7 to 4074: 659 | 231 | 2.6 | 211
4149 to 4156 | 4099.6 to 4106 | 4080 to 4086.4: 695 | 244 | 2.0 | 221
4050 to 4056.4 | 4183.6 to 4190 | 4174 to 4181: 707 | 236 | 2.0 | 237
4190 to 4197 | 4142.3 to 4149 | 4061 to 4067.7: 714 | 256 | 0.8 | 221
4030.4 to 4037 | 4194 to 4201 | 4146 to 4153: 695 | 218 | 0.5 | 246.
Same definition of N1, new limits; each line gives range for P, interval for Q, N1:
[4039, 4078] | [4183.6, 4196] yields 1169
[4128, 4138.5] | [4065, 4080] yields 1075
